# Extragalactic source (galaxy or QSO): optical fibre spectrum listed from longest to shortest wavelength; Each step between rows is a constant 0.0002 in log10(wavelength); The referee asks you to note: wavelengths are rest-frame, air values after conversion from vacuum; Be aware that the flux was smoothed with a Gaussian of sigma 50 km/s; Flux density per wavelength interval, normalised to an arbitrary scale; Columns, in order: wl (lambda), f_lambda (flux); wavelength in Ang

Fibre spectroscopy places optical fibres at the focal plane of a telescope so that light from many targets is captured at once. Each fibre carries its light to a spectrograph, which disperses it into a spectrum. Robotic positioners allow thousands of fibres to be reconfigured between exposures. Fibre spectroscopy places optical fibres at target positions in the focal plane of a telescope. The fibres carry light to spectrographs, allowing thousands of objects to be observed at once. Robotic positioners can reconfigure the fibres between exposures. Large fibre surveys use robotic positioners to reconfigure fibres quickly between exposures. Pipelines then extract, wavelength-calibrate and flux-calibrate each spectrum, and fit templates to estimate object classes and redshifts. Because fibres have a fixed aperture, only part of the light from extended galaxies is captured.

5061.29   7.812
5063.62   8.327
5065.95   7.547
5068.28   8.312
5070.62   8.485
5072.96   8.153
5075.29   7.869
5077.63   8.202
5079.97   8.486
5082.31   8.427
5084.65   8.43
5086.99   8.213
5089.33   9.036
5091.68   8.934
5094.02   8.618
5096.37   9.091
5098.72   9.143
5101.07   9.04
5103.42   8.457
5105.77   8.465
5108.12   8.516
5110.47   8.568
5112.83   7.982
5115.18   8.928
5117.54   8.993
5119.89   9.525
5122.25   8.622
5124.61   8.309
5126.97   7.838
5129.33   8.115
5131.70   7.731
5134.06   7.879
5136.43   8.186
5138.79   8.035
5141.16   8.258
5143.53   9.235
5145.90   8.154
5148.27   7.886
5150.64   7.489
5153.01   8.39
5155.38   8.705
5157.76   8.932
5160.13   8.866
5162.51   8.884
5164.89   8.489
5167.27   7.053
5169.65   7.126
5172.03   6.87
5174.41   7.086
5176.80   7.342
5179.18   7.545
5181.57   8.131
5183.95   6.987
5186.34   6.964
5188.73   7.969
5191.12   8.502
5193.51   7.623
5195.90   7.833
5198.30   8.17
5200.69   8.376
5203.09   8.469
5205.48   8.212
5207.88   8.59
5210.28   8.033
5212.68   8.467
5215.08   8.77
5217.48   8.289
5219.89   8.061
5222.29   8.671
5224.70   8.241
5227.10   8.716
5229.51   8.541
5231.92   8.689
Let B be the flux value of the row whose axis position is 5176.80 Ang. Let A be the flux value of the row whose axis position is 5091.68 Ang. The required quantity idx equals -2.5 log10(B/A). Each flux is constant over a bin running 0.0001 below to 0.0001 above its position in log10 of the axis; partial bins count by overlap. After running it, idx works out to 0.21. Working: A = 8.934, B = 7.342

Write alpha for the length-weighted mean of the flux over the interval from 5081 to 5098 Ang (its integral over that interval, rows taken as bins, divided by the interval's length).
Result 8.69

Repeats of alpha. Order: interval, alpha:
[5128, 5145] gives 8.20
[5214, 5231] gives 8.47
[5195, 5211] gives 8.25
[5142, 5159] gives 8.40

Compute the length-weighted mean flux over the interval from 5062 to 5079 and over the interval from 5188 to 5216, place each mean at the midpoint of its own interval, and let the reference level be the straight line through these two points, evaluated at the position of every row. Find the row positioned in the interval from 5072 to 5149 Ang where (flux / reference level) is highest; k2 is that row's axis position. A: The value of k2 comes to 5119.89 Ang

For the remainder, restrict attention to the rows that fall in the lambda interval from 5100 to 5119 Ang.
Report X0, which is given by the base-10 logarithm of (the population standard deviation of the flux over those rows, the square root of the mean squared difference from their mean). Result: -0.48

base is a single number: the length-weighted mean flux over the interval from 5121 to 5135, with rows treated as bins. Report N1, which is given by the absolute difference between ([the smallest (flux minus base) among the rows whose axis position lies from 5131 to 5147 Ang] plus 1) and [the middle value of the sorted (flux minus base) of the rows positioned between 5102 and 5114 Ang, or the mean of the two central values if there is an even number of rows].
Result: 0.3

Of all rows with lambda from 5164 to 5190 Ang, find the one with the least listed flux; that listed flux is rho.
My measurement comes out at 6.87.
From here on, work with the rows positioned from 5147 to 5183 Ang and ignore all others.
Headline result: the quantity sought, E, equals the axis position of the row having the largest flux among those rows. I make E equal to 5157.76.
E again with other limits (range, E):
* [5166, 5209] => 5207.88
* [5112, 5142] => 5119.89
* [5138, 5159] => 5143.53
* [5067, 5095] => 5089.33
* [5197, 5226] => 5215.08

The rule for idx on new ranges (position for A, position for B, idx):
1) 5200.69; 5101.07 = -0.08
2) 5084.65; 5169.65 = 0.18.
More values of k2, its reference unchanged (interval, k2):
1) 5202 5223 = 5215.08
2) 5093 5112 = 5098.72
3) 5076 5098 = 5096.37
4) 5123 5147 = 5143.53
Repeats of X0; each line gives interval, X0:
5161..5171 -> -0.09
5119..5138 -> -0.26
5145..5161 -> -0.30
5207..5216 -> -0.57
